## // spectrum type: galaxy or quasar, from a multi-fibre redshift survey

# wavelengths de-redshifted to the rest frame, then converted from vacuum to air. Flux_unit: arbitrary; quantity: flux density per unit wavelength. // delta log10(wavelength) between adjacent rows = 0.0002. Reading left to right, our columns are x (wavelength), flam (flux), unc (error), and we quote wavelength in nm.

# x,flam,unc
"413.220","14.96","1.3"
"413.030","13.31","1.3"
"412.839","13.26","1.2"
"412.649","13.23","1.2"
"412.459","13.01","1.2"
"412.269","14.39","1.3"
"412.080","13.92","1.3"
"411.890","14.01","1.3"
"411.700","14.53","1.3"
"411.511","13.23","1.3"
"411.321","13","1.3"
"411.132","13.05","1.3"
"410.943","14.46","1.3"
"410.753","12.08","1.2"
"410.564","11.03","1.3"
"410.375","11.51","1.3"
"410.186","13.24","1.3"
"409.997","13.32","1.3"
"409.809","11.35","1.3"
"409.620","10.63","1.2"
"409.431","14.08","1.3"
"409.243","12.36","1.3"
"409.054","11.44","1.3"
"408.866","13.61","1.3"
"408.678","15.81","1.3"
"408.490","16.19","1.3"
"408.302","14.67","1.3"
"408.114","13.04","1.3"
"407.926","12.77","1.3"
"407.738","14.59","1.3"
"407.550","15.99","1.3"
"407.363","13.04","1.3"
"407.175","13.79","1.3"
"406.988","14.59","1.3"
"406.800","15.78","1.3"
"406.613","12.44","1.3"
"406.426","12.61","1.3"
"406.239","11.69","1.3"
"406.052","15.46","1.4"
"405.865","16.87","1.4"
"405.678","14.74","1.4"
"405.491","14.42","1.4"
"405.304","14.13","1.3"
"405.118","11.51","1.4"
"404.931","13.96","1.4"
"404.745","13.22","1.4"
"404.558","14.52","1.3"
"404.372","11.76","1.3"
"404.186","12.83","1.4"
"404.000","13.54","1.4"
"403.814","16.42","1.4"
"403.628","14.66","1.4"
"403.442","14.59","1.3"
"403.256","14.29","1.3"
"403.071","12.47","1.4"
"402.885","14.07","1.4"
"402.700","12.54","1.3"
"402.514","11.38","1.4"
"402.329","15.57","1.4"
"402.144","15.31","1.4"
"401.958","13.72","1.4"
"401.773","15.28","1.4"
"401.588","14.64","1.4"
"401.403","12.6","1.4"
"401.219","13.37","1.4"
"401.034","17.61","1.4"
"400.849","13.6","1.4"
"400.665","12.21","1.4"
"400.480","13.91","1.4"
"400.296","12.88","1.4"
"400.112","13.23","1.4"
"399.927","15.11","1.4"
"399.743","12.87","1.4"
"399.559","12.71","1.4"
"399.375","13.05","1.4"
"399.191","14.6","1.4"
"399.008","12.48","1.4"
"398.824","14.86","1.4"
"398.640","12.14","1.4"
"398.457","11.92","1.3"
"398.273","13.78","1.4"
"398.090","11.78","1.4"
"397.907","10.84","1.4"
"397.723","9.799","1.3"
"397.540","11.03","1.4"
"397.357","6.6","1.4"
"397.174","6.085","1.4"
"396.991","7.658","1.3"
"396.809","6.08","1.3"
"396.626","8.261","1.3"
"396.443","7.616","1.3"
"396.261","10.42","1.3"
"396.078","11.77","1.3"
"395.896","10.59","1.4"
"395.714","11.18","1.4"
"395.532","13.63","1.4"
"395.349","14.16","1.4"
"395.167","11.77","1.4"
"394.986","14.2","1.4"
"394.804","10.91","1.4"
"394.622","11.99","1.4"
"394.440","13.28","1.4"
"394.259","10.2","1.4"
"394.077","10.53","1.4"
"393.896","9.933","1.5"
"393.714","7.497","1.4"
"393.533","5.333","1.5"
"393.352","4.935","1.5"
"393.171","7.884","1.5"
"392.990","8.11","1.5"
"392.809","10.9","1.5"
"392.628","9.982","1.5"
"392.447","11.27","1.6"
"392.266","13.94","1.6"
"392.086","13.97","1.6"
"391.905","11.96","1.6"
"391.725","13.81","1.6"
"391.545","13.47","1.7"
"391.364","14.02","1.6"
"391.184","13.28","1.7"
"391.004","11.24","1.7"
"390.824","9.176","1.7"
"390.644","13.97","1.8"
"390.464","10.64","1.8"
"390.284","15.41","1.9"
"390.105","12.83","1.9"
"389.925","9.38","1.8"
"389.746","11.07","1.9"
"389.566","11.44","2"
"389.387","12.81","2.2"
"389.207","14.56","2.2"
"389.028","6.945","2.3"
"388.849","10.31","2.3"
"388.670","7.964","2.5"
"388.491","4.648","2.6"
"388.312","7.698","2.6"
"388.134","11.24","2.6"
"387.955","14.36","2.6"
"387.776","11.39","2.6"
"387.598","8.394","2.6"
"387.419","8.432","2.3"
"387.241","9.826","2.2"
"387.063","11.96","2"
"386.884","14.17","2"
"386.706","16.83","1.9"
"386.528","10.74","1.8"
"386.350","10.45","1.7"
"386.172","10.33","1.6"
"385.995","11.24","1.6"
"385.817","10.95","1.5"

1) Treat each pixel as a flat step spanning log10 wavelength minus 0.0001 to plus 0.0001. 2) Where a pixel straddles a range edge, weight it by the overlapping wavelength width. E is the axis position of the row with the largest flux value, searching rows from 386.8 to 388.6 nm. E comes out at 387.955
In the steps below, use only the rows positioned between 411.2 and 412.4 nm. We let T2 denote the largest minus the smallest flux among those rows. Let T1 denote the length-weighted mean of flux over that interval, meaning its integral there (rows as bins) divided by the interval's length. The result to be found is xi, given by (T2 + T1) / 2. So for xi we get 7.7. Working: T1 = 13.8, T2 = 1.5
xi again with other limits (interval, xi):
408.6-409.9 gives 8.9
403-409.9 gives 10.0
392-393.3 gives 8.4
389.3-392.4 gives 9.4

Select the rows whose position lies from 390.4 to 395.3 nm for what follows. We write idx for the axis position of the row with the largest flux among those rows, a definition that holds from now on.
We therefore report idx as 394.986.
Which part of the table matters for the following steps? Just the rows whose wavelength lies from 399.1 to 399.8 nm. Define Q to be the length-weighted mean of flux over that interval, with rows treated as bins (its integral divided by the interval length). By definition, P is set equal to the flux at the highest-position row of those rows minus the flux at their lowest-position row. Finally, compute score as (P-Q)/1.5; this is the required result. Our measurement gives -10.0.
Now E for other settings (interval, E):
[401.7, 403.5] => 402.329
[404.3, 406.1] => 405.865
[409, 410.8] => 409.431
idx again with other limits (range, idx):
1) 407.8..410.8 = 408.490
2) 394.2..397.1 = 394.986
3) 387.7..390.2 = 389.207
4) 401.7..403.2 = 402.329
